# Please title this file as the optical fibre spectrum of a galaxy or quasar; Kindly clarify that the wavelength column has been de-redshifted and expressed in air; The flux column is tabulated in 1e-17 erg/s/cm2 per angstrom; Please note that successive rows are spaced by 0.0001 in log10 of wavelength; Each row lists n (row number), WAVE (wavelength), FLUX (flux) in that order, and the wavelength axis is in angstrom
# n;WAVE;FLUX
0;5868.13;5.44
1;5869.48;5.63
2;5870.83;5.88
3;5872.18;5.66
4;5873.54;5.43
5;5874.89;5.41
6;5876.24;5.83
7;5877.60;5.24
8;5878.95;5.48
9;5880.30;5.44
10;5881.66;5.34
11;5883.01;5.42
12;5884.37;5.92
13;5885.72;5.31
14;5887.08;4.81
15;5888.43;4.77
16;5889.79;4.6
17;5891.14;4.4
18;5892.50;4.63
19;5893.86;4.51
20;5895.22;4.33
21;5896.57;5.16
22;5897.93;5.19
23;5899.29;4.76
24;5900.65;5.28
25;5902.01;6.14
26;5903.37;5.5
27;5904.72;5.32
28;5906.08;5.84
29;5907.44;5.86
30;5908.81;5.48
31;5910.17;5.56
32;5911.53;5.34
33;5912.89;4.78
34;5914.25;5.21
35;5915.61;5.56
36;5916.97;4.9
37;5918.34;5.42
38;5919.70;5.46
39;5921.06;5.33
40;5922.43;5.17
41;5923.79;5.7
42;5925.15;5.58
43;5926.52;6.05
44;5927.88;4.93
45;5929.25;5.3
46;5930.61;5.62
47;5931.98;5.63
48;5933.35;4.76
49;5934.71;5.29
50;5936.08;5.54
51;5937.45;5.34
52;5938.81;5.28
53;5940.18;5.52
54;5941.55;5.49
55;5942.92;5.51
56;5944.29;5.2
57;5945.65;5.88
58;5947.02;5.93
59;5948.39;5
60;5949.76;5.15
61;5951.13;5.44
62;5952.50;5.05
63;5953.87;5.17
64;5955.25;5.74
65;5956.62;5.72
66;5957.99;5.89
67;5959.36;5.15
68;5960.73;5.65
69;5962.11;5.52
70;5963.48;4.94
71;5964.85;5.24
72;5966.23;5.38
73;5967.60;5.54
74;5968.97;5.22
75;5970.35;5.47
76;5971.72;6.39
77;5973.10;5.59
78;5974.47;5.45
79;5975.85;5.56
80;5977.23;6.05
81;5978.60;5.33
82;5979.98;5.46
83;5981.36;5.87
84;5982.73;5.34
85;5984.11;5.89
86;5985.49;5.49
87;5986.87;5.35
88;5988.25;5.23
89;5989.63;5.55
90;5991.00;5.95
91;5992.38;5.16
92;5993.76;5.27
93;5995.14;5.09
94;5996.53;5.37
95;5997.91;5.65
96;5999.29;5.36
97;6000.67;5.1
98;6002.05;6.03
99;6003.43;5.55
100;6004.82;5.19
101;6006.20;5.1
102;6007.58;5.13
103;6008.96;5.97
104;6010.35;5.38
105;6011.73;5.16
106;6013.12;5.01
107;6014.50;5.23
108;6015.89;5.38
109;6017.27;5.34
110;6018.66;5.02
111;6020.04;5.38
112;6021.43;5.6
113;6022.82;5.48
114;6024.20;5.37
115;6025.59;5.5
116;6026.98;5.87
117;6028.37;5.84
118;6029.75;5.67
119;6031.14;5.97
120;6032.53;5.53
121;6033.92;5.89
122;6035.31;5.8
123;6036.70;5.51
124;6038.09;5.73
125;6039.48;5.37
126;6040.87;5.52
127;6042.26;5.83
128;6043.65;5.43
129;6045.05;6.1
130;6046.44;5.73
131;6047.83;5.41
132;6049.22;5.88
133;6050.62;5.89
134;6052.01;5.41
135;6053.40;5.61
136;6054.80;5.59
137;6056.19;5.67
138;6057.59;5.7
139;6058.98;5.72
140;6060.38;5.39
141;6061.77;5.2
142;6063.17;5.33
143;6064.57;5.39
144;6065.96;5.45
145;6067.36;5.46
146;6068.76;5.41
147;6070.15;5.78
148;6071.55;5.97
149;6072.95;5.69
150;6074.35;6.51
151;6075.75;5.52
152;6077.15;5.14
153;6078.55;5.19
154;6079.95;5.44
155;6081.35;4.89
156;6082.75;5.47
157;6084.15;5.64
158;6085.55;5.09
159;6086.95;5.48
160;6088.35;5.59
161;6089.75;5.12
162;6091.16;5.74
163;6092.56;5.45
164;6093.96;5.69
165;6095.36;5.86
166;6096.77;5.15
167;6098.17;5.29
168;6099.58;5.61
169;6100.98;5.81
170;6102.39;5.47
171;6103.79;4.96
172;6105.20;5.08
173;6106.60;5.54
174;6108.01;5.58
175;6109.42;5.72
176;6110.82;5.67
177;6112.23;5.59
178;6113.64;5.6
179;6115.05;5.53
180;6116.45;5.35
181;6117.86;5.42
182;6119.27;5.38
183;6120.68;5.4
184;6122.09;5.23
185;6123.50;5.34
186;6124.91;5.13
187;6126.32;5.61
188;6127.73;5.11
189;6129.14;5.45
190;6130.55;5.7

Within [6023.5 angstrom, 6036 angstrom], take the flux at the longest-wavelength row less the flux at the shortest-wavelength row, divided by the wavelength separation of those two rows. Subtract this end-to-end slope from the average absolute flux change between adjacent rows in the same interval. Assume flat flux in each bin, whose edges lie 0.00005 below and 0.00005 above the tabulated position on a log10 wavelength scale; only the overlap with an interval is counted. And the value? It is 0.20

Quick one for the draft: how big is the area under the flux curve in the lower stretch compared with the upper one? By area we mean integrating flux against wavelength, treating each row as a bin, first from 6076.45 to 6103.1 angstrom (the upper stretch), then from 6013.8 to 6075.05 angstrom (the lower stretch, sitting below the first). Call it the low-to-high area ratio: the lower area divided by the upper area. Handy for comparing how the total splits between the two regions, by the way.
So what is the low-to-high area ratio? 2.4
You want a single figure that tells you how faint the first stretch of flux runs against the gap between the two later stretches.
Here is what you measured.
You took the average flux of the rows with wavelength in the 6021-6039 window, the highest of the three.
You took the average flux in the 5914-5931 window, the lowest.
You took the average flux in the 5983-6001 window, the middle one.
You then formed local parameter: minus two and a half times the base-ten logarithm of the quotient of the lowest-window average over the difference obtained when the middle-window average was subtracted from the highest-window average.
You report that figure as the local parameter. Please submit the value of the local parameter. -3.3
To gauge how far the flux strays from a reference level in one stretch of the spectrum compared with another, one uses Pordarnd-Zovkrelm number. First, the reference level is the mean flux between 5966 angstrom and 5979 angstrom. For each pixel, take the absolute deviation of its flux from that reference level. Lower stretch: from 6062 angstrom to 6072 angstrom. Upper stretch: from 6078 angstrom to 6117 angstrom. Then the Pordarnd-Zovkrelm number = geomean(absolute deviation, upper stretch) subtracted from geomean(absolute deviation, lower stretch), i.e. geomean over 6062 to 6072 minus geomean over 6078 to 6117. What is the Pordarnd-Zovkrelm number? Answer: 0.09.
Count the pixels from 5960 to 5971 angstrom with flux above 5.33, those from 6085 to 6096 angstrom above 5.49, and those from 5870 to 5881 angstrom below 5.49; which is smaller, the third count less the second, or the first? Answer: 1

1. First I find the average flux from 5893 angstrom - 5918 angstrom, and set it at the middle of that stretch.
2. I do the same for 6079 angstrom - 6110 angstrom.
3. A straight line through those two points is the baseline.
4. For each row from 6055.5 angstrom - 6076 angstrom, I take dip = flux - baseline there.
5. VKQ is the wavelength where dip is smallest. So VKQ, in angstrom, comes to 6061.77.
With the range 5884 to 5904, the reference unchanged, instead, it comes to 5895.22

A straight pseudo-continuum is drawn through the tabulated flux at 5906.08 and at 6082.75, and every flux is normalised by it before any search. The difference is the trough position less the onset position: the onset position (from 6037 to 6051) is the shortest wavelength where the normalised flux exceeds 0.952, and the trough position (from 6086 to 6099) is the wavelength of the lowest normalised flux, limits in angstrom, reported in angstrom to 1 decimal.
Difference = 51.7 angstrom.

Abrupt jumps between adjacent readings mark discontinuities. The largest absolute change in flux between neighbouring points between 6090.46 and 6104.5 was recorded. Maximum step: 0.71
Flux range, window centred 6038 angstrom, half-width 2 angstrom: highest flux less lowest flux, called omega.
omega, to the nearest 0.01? 0.36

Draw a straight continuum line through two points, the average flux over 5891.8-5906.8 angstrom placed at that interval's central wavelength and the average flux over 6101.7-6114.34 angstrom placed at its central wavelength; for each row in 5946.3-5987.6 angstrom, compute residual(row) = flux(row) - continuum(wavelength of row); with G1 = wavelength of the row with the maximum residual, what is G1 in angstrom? 5971.72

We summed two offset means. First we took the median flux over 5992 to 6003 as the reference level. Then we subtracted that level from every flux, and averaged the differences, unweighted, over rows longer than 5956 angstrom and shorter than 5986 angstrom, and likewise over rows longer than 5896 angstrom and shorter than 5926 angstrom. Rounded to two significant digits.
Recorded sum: 0.31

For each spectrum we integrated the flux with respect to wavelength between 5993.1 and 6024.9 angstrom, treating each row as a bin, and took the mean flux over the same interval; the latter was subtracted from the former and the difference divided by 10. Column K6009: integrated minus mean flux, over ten 16.5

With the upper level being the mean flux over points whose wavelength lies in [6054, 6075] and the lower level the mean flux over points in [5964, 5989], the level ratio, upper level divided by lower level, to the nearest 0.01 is 1.01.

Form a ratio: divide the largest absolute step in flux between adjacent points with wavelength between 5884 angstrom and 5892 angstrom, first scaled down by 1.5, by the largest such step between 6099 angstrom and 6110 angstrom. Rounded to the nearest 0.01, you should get 0.80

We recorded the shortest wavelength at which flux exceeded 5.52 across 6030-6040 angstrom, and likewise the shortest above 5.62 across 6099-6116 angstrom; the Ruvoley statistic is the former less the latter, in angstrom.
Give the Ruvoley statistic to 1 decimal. -69.8 angstrom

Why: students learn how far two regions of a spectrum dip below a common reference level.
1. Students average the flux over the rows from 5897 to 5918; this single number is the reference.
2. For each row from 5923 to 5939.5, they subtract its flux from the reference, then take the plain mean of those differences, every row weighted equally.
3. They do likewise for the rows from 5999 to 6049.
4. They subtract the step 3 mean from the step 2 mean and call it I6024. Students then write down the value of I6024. 0.1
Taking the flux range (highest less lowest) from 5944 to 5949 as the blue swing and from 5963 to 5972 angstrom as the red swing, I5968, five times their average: 5.95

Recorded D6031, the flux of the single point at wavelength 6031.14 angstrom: 5.97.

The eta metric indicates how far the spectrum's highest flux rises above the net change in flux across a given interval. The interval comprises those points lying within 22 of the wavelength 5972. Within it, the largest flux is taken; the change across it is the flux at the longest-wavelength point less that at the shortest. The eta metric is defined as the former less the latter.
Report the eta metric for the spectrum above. 6.6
